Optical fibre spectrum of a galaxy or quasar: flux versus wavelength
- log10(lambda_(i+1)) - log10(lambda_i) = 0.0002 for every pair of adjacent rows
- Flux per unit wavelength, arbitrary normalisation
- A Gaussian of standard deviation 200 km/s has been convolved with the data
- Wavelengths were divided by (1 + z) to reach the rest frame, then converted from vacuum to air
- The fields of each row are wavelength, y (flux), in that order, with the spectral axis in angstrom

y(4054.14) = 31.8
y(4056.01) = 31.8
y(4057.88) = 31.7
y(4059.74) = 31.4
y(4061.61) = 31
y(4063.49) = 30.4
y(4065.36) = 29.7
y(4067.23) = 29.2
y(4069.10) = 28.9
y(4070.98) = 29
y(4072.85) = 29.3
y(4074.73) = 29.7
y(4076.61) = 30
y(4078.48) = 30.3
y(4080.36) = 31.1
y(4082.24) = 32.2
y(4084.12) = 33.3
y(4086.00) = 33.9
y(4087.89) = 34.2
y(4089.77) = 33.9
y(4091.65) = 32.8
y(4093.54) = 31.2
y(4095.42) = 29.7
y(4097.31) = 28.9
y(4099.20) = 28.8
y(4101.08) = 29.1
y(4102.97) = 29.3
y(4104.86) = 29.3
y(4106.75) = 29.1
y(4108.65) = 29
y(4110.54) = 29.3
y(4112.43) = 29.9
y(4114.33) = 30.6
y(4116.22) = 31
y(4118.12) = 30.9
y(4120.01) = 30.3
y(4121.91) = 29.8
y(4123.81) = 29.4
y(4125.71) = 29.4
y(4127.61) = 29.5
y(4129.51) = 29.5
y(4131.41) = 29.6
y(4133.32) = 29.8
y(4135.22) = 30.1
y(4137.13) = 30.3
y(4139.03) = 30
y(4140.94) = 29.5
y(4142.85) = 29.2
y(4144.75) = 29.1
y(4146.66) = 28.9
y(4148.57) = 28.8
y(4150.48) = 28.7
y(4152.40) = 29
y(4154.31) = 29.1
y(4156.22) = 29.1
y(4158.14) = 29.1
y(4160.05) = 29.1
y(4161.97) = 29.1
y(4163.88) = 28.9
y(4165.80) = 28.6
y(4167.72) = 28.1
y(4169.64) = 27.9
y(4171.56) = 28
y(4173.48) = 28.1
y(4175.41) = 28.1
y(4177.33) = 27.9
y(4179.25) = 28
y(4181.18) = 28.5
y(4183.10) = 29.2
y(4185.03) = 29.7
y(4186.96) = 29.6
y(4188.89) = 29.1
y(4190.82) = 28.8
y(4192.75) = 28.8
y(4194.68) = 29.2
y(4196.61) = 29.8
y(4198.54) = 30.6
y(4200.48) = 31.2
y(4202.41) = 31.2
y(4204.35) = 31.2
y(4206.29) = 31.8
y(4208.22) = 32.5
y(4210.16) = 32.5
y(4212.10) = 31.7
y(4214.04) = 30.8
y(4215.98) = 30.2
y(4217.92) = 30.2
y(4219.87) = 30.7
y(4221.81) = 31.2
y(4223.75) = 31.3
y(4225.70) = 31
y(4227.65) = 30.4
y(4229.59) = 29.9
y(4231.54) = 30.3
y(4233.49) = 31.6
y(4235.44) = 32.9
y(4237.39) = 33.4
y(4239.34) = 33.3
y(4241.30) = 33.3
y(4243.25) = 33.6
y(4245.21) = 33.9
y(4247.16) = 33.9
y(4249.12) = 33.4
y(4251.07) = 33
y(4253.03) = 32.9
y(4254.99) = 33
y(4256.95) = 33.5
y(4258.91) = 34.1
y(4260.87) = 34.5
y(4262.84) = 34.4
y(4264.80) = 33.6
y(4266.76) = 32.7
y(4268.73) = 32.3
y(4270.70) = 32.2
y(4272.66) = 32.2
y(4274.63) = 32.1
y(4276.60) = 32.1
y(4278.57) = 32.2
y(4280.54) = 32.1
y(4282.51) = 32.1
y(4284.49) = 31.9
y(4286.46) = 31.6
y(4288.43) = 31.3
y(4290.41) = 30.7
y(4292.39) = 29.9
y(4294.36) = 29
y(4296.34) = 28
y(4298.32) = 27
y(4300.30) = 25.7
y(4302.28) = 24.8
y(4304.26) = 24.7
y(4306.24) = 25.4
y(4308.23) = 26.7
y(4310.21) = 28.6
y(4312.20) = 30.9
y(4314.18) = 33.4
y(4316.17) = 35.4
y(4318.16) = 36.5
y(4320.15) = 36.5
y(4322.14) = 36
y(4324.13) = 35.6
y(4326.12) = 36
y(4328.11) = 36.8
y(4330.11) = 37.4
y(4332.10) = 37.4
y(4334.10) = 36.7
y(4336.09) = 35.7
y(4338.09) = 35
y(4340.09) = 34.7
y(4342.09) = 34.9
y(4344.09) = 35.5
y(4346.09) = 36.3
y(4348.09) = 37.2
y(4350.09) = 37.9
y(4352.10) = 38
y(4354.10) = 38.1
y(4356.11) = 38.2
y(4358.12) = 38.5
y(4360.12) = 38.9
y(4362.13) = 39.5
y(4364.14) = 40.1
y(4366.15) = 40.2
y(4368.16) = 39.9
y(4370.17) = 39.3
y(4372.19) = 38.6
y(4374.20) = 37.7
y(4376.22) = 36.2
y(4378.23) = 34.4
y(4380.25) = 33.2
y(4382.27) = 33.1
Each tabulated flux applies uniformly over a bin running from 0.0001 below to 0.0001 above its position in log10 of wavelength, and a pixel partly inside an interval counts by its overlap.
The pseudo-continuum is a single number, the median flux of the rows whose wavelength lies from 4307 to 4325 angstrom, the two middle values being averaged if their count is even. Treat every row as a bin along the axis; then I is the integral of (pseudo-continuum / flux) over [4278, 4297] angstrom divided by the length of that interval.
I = 1.15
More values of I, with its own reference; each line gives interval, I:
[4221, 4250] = 1.10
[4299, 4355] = 1.07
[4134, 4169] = 1.22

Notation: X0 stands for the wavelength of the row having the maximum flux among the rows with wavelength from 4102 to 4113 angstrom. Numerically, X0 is 4112.43 angstrom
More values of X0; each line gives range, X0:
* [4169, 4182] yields 4181.18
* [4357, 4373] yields 4366.15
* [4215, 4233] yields 4223.75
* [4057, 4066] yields 4057.88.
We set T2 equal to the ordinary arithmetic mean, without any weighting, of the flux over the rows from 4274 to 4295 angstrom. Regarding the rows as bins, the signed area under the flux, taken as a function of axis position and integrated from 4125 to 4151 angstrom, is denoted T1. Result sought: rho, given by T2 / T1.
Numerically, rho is 0.041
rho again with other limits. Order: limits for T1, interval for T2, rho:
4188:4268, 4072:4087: 0.012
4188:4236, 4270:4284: 0.022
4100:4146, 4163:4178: 0.021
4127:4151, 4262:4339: 0.045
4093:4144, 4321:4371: 0.025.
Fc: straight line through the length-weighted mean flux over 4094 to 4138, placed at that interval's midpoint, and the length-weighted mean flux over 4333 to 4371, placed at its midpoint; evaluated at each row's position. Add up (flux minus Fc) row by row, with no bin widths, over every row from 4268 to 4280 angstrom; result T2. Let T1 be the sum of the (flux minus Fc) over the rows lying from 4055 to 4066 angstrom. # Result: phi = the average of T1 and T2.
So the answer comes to 1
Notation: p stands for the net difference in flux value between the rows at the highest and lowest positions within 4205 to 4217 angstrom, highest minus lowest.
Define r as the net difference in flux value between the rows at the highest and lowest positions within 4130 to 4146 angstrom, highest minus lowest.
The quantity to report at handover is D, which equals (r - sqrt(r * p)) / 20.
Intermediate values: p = -1.6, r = -0.5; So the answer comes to -0.070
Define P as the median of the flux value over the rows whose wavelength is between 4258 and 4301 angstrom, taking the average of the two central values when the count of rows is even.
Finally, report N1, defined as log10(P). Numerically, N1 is 1.51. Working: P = 32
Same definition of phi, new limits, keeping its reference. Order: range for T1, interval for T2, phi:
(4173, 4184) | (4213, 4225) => -18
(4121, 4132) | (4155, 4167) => -8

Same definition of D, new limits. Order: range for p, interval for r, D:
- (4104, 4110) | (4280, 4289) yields -0.064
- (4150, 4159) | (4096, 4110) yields -0.005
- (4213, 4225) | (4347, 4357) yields 0.015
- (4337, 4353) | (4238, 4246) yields -0.037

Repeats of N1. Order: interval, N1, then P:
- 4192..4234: 1.49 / 31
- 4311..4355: 1.56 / 36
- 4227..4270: 1.52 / 33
